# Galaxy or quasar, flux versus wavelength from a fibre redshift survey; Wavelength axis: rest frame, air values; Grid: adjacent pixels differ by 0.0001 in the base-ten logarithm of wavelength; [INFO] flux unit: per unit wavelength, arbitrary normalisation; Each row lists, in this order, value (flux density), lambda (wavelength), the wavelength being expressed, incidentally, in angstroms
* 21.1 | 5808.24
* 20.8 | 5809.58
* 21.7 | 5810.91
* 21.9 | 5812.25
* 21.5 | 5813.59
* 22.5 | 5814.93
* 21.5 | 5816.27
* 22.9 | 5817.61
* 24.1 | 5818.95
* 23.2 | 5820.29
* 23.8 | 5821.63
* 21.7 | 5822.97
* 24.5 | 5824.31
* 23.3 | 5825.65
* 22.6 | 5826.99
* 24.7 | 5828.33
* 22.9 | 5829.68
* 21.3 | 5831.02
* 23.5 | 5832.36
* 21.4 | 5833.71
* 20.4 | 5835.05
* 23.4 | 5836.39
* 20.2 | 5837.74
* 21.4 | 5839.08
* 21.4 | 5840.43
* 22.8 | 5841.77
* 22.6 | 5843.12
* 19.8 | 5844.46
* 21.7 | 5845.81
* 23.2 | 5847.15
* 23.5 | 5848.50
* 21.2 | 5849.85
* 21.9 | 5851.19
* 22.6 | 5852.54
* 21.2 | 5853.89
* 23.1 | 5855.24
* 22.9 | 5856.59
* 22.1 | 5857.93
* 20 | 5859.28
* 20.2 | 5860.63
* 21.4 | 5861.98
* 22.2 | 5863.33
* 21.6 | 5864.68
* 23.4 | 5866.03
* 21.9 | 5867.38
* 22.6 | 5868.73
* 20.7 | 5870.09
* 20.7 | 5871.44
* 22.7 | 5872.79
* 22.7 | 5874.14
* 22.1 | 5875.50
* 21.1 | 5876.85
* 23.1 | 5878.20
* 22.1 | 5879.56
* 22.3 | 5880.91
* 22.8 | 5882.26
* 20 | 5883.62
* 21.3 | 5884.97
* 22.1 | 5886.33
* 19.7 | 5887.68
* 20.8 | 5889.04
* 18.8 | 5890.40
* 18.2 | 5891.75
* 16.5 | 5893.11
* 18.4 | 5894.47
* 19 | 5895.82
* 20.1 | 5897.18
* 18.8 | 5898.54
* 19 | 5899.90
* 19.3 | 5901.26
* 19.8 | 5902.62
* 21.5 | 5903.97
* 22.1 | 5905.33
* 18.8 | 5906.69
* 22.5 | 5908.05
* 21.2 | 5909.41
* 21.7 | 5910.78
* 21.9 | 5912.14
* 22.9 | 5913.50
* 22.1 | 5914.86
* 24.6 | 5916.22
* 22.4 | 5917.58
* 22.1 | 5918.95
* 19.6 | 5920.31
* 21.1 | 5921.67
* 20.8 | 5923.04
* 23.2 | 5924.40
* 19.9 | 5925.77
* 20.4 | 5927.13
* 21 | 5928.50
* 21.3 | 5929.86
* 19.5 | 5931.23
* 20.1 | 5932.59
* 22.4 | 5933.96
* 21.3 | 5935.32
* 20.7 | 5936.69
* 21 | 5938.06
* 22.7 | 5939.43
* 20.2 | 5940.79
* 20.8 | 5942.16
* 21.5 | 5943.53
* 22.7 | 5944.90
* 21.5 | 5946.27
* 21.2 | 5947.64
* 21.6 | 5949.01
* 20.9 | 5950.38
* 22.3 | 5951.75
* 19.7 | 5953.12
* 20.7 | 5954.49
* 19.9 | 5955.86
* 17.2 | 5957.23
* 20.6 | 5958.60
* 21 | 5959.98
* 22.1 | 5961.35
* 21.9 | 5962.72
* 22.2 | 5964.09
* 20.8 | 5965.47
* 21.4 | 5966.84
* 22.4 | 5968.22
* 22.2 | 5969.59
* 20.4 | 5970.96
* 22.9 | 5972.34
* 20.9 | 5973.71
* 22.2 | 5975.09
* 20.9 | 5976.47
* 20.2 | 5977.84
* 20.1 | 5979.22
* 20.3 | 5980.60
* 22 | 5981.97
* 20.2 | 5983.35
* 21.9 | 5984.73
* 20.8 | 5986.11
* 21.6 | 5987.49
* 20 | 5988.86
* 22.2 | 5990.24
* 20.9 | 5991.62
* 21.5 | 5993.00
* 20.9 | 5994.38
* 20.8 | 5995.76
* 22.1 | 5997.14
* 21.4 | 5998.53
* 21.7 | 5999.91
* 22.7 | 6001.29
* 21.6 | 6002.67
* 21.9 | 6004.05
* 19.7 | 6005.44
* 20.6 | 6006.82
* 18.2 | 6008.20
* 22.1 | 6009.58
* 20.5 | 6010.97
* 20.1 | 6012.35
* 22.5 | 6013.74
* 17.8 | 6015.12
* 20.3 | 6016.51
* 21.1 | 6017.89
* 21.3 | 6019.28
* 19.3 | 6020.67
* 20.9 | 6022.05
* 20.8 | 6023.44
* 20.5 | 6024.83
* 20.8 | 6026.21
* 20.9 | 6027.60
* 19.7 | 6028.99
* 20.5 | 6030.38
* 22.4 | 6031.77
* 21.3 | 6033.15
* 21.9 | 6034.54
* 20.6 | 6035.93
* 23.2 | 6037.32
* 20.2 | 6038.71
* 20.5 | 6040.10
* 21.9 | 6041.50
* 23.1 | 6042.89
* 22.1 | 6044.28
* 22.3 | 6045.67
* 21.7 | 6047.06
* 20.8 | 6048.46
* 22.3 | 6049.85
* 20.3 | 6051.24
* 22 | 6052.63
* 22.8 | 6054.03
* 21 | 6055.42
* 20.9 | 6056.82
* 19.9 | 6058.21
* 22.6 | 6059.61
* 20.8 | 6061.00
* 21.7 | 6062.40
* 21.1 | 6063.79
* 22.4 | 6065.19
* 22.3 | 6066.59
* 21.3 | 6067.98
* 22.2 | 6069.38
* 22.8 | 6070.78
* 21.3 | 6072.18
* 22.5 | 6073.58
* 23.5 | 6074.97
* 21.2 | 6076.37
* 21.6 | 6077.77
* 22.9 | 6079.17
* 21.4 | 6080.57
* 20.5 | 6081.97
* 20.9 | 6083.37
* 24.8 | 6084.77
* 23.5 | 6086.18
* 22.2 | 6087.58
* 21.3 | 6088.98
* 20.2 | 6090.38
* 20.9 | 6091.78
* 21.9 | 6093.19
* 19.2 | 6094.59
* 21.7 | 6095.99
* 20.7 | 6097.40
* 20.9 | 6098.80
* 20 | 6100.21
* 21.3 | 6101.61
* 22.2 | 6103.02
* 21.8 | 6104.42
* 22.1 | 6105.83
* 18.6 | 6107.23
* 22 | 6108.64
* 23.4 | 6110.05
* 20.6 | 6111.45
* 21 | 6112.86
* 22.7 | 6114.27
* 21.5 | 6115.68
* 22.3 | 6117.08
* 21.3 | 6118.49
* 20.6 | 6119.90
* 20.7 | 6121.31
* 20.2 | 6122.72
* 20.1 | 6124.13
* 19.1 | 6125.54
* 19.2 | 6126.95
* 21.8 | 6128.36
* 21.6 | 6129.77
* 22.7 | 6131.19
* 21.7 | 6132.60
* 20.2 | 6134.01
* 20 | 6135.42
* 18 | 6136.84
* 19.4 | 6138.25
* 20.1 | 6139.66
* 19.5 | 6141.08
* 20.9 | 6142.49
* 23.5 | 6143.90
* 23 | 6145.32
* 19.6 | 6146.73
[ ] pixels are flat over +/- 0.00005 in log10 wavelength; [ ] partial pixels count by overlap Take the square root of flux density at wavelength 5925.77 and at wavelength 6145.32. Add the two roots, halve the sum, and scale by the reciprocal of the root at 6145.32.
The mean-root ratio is 0.965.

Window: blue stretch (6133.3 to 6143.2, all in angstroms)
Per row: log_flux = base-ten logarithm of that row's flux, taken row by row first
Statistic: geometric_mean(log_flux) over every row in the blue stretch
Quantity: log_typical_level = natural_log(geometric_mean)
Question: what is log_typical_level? 0.258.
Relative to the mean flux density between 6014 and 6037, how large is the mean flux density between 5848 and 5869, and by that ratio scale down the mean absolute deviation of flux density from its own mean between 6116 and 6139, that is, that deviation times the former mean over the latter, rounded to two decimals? 0.97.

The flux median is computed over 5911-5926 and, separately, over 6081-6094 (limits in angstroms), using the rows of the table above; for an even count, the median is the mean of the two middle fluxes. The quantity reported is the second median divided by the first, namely 0.96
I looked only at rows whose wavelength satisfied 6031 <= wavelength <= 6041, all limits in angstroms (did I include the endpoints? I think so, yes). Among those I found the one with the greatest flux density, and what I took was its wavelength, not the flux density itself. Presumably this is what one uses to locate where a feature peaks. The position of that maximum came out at 6037.32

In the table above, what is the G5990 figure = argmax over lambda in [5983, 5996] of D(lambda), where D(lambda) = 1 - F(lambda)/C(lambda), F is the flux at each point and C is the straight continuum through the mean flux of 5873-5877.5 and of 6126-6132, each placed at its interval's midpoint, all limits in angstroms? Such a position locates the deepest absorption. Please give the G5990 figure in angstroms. 5988.86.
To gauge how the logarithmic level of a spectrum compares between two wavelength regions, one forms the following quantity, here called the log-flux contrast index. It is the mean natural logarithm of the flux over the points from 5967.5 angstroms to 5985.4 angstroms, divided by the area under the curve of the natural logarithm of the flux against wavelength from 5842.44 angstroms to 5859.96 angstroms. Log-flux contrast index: 0.0565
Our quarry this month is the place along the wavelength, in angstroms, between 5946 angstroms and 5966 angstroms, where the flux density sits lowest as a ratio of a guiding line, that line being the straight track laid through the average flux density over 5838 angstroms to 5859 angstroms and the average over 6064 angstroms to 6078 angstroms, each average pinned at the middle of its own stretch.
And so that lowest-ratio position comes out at 5957.23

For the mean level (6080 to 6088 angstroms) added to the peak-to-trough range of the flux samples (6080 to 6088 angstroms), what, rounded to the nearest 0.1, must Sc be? 26.5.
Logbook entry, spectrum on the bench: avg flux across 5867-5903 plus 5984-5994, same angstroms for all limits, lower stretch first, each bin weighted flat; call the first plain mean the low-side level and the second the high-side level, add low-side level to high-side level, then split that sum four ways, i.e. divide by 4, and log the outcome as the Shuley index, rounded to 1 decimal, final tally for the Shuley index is 10.5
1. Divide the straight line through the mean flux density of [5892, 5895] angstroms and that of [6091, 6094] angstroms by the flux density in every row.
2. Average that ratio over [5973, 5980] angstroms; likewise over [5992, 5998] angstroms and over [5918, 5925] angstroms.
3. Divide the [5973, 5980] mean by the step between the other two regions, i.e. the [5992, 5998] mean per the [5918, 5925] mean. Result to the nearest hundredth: 0.85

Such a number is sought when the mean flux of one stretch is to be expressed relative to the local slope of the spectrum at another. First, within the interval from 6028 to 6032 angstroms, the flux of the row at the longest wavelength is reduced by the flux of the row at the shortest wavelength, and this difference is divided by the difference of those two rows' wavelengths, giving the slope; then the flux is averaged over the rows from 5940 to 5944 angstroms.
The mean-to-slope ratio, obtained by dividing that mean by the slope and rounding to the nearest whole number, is 21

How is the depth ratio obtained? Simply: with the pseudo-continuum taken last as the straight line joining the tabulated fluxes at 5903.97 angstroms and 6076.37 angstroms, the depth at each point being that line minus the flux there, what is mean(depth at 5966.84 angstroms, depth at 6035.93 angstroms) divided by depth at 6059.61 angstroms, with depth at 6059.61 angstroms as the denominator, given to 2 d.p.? -0.24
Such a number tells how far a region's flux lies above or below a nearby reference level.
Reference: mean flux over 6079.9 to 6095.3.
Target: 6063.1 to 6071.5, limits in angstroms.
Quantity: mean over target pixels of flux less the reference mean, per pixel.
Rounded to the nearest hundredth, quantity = 0.49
